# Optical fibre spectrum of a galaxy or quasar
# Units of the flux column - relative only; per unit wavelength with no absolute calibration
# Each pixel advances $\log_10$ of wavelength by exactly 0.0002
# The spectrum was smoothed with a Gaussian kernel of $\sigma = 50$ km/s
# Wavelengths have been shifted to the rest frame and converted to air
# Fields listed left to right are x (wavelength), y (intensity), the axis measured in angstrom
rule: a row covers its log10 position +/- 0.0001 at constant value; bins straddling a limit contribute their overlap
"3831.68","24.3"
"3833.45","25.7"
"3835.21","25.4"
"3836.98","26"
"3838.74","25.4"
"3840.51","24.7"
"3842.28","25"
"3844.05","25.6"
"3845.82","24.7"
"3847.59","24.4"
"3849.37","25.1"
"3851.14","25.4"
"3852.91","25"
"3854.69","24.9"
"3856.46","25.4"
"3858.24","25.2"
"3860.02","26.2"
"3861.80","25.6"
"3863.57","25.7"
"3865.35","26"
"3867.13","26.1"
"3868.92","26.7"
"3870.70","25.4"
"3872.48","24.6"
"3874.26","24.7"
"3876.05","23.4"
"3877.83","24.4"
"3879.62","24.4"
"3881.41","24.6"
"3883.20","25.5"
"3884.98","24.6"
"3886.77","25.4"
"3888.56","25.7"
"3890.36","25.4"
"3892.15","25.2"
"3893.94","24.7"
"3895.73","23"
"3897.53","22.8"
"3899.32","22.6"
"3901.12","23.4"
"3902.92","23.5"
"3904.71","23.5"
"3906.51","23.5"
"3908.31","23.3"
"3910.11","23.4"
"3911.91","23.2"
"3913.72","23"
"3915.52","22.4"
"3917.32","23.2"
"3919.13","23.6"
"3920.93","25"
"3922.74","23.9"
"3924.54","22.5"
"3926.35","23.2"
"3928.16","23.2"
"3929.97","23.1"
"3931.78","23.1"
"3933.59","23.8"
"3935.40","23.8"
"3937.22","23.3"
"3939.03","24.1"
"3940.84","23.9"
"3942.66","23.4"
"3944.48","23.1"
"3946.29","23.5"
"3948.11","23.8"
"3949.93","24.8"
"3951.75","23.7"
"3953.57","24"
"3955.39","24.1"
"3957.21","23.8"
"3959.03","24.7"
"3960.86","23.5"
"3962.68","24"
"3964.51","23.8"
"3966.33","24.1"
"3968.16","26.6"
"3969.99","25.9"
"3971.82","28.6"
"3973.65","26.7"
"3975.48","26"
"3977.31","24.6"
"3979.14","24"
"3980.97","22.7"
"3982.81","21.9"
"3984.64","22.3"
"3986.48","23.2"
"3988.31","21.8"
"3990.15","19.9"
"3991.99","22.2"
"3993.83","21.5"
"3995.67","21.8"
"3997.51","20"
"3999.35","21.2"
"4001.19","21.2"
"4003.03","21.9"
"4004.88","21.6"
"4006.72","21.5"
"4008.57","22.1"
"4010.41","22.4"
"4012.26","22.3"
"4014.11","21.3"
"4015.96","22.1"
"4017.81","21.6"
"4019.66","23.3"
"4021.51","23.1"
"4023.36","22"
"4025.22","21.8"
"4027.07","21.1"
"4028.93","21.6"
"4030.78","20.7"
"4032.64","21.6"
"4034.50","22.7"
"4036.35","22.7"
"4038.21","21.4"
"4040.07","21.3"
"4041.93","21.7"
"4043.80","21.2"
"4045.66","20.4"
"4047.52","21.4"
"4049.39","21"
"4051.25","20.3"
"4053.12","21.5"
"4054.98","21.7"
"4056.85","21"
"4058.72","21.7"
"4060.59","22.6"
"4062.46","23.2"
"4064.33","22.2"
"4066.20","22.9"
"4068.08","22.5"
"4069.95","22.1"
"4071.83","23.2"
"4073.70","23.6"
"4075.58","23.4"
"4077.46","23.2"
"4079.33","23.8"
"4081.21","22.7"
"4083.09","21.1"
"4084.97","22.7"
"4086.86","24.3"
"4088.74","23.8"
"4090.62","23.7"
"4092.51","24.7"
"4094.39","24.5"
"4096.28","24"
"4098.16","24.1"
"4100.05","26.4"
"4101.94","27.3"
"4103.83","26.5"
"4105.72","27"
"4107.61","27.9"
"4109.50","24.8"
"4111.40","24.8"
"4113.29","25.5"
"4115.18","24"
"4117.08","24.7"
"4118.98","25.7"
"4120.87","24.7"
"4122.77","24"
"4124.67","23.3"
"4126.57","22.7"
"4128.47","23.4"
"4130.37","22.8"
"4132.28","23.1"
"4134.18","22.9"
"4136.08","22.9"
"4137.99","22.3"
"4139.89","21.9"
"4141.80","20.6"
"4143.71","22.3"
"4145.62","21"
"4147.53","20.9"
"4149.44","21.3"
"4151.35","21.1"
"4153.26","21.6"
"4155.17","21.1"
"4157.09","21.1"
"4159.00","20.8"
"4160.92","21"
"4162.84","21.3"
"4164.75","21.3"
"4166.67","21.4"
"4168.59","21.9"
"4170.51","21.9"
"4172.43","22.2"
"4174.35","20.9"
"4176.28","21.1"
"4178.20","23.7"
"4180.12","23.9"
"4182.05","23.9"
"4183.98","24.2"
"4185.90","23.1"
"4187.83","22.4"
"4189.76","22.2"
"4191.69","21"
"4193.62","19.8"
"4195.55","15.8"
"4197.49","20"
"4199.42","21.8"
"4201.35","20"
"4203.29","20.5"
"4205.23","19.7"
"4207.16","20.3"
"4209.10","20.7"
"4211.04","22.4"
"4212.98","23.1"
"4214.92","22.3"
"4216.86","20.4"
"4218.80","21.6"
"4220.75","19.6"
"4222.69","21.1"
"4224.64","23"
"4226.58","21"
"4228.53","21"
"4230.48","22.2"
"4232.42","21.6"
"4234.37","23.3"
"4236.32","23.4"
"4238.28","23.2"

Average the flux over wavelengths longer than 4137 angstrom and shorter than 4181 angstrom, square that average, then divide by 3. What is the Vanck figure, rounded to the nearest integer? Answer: 155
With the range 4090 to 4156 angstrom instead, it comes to 187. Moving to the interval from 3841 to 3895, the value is 211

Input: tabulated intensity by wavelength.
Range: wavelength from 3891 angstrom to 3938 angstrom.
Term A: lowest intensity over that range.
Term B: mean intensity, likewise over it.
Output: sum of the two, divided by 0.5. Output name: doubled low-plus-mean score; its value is 91.7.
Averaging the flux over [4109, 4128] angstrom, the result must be 24.4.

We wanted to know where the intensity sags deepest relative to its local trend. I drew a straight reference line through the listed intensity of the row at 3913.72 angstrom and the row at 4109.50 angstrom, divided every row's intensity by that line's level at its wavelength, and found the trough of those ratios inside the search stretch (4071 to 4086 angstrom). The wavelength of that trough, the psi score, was 4083.09 angstrom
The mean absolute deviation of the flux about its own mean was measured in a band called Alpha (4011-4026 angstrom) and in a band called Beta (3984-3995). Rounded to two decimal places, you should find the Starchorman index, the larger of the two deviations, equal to 0.75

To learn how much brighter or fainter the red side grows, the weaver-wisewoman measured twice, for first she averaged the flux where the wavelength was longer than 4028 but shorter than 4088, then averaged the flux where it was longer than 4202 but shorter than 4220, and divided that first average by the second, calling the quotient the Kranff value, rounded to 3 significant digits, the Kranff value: 1.04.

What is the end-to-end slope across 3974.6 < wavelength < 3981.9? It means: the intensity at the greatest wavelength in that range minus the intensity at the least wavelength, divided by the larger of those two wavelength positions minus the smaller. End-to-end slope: -0.60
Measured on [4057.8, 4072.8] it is 0.11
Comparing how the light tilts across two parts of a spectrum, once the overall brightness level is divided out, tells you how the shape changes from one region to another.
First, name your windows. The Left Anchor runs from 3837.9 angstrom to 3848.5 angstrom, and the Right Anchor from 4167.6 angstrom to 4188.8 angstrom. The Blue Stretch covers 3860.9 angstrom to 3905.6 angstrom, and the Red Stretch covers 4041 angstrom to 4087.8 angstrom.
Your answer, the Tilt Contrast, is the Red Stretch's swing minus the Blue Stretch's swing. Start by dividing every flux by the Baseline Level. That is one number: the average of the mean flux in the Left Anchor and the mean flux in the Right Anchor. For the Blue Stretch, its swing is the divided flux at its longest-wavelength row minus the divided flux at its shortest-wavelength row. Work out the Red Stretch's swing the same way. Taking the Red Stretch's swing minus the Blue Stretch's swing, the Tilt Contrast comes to 0.20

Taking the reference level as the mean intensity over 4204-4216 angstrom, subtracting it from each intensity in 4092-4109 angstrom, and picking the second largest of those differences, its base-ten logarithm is 0.8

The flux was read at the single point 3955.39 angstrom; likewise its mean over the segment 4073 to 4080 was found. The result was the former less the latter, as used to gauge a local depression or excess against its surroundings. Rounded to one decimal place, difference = 0.6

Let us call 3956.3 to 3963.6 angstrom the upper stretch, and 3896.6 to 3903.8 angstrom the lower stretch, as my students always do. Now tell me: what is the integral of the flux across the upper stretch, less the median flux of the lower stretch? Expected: 152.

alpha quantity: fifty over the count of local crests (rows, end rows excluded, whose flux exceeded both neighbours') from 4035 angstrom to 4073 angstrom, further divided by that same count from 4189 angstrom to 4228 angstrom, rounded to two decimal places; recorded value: 2.00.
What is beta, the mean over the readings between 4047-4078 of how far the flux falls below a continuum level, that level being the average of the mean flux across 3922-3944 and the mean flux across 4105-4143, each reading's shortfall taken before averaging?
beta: 1.5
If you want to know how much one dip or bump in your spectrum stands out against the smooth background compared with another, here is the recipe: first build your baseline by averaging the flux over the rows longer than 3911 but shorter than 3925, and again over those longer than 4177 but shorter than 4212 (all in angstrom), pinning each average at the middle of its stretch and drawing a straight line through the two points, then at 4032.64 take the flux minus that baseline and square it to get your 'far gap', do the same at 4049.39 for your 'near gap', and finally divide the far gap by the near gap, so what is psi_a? 0.44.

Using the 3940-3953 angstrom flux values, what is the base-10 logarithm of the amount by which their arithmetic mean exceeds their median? -1.4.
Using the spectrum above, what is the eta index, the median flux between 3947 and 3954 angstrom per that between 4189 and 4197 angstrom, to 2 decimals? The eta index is 1.17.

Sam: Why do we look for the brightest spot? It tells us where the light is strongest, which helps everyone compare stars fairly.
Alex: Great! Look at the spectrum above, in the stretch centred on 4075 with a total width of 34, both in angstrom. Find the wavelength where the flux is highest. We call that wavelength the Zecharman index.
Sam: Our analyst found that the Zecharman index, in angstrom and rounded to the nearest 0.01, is 4086.86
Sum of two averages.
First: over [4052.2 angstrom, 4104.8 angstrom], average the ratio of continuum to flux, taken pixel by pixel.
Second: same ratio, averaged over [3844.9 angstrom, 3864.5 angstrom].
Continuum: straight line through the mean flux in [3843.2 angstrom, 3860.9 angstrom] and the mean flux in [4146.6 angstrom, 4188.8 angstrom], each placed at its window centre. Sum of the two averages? 1.98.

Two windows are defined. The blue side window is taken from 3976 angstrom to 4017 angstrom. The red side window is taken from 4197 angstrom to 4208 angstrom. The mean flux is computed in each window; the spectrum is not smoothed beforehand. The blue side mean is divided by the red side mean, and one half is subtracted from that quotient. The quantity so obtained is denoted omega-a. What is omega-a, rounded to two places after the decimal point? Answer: 0.58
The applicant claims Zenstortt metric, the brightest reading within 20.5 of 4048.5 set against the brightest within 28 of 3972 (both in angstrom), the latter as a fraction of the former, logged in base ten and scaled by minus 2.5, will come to -0.23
